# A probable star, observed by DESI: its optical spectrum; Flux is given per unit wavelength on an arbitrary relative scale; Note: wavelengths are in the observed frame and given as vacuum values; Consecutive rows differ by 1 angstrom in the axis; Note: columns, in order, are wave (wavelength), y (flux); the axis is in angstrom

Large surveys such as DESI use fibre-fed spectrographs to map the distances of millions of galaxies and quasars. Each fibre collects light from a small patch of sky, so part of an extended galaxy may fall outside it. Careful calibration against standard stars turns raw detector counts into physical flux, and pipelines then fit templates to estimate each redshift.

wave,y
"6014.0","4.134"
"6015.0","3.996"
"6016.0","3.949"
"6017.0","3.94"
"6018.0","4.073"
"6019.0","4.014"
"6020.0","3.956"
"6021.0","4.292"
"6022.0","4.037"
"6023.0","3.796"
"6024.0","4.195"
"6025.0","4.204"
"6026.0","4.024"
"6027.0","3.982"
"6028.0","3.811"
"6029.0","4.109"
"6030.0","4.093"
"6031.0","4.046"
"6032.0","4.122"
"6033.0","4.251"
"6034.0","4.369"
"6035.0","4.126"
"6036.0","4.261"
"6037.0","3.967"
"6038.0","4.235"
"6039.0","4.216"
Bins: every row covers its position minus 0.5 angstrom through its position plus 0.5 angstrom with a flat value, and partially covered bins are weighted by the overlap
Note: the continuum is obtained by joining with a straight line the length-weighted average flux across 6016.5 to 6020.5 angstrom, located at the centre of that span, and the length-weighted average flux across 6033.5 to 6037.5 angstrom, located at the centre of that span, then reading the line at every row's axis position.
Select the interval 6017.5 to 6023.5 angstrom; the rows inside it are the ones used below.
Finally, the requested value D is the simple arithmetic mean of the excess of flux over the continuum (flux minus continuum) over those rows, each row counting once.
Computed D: 0.010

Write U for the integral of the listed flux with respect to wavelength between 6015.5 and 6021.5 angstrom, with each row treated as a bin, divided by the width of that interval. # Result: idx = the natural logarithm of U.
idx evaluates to 1.40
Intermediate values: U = 4.04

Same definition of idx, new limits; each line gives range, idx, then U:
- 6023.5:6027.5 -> 1.41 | 4.10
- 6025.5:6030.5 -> 1.39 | 4.00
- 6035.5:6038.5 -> 1.42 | 4.15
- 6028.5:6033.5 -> 1.42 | 4.12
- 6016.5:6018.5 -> 1.39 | 4.01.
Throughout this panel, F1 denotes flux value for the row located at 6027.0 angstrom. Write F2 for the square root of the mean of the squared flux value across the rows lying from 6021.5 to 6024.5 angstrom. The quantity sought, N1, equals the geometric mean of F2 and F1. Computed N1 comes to 4.00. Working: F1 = 3.982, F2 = 4.01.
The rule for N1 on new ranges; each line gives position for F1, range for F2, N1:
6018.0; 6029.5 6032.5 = 4.08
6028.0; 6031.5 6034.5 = 4.02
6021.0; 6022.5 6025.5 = 4.18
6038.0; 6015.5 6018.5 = 4.11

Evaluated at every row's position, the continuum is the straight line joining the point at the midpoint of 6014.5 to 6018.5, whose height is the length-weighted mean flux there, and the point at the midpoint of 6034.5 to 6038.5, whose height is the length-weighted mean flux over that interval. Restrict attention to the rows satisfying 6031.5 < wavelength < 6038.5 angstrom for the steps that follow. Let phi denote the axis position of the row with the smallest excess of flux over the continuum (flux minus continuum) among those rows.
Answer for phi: 6037.0 angstrom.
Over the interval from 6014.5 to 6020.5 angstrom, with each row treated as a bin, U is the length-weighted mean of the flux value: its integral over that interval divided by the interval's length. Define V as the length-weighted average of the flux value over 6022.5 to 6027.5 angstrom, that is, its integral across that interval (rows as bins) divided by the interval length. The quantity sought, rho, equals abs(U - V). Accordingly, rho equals 0.05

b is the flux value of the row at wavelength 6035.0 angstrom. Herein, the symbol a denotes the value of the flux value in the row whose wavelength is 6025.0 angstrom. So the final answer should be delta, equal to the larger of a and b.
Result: 4.20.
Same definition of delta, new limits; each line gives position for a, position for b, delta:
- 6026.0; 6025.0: 4.20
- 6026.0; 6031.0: 4.05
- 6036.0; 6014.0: 4.26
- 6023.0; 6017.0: 3.94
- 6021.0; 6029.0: 4.29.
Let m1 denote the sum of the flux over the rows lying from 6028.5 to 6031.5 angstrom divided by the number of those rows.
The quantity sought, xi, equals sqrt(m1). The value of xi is 2.02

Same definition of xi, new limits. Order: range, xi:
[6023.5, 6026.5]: 2.03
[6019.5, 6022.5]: 2.02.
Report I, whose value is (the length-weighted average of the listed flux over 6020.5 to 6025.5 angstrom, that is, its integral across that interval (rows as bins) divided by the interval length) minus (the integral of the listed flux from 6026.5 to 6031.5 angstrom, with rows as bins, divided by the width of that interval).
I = 0.10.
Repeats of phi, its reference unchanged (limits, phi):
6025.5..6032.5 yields 6028.0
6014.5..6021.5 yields 6020.0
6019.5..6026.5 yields 6023.0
